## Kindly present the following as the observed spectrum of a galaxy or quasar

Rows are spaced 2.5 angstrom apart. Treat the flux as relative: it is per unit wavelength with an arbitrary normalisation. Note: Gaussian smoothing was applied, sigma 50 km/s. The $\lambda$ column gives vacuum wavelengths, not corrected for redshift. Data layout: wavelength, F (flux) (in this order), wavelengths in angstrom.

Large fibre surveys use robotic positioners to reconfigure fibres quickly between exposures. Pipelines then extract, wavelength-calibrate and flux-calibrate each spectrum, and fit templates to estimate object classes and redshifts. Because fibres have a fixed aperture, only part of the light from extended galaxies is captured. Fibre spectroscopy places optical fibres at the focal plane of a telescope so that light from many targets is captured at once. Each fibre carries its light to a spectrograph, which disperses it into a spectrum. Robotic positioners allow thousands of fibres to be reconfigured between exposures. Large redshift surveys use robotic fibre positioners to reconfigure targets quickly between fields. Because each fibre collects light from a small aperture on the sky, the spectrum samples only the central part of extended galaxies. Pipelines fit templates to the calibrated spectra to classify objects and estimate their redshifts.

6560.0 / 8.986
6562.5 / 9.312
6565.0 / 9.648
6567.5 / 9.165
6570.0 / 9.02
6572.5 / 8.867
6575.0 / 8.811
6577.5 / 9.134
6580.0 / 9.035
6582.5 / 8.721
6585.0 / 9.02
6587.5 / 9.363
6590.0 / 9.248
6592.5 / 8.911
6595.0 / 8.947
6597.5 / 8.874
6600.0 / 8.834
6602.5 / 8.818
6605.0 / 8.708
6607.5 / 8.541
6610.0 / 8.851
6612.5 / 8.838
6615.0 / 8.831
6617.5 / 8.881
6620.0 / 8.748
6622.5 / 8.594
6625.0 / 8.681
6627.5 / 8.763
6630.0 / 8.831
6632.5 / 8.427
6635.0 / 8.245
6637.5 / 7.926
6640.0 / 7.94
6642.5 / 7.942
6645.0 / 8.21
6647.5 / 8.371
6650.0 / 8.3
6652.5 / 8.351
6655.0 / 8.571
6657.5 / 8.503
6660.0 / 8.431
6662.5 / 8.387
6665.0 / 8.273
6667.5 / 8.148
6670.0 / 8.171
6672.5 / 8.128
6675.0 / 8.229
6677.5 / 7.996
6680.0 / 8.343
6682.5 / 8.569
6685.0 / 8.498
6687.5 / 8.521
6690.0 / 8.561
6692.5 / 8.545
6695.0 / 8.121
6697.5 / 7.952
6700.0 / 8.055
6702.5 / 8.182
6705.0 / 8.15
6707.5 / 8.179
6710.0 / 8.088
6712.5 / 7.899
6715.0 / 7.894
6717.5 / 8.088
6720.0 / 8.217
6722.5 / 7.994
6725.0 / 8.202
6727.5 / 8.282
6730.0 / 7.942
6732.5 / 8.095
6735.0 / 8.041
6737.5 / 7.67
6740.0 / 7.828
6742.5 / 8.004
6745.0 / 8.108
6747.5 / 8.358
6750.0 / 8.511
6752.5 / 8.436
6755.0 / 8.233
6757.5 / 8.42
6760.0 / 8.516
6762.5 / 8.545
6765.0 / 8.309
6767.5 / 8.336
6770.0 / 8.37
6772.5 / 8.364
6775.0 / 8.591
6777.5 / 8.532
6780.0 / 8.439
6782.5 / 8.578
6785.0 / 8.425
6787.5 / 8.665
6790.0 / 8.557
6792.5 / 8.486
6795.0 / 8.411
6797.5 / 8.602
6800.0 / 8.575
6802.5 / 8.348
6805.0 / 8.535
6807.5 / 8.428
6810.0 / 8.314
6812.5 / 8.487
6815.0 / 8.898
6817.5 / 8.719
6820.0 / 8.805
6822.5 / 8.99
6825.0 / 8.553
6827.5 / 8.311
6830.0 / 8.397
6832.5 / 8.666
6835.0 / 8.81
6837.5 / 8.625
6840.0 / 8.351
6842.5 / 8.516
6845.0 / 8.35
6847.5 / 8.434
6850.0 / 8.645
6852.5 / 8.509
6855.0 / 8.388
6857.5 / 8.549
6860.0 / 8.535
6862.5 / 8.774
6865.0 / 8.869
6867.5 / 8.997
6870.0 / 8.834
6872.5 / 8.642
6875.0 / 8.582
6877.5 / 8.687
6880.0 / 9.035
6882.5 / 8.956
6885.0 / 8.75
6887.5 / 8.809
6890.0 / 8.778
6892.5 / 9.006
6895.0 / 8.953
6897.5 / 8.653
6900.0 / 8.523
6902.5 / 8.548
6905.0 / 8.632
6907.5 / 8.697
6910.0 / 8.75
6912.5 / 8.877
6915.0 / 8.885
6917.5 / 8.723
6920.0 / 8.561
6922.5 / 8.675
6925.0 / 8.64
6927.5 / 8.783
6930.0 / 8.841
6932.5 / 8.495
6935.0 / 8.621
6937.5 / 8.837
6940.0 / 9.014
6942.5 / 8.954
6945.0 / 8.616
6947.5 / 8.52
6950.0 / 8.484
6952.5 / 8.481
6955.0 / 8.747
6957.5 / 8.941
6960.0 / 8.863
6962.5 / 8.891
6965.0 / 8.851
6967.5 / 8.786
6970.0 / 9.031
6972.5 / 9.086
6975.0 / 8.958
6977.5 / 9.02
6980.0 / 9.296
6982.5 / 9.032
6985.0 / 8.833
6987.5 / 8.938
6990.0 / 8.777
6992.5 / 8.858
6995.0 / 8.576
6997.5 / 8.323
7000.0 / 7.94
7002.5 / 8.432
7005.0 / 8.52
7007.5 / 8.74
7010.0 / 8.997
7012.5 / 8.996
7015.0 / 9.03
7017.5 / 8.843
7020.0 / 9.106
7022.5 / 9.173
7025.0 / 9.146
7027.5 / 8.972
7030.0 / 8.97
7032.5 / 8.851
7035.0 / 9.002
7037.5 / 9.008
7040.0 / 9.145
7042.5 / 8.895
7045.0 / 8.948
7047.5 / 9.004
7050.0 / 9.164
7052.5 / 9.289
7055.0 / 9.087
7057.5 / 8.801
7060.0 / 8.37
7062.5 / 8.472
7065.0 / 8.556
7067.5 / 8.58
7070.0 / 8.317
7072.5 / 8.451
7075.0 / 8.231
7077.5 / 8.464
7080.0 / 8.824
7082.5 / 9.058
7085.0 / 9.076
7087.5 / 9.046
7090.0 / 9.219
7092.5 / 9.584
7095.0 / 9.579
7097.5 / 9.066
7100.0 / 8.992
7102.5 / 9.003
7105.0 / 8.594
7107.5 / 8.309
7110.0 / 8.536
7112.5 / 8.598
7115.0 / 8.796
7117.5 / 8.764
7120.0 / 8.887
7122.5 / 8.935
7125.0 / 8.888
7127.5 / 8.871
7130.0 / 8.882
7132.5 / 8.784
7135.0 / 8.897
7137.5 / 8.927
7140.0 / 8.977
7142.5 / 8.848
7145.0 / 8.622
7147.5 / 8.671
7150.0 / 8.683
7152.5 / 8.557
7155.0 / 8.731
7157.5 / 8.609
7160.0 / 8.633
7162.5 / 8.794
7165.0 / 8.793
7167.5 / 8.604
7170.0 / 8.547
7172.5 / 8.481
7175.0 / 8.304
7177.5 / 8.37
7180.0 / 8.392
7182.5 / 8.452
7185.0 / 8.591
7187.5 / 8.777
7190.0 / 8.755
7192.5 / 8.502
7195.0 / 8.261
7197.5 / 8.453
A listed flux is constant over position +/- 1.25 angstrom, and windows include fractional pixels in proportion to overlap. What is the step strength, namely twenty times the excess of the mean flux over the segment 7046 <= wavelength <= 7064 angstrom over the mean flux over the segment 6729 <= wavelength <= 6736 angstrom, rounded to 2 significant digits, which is 17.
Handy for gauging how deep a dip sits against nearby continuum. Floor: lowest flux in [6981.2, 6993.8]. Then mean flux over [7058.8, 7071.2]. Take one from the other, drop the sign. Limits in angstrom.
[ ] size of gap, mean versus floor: 0.32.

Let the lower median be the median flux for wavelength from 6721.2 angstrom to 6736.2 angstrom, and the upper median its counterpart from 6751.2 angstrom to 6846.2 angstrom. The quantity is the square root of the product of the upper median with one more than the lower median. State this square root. 8.78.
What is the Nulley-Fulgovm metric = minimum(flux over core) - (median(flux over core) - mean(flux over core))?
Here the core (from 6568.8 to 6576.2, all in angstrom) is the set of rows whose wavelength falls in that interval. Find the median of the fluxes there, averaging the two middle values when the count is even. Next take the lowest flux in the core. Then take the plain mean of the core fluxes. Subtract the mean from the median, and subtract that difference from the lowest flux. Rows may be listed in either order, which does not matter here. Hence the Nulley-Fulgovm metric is 8.84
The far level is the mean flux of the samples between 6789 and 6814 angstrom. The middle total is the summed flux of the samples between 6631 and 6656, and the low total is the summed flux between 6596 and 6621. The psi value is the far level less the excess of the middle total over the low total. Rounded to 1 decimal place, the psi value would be 14.1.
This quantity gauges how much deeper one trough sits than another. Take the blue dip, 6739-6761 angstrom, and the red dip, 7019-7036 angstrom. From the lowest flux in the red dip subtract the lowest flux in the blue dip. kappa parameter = 1.0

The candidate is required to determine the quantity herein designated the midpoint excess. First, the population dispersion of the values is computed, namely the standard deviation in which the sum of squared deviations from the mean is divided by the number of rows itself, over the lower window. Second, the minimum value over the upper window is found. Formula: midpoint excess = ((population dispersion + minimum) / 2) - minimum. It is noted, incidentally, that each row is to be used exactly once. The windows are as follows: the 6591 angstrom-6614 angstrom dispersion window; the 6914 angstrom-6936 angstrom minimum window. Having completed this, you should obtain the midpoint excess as -4.19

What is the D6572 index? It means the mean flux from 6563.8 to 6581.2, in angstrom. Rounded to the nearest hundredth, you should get 9.10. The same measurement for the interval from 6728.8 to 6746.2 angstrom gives 7.96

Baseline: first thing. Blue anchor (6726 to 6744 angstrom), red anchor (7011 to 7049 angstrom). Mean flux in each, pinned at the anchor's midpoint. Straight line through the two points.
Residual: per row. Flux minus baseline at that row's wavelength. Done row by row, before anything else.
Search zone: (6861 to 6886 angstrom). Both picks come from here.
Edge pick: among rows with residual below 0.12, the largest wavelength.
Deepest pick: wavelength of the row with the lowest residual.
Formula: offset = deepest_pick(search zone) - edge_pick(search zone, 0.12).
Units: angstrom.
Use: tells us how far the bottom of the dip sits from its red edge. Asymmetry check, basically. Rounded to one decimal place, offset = 0.0 angstrom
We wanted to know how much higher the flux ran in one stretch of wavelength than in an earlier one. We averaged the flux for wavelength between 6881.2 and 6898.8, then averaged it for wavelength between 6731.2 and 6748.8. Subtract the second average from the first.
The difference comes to 0.83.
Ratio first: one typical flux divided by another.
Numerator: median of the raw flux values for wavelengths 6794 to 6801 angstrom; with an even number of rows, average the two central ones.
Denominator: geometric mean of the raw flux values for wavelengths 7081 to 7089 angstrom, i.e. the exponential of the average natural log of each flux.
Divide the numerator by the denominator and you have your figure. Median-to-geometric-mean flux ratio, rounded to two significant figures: 0.95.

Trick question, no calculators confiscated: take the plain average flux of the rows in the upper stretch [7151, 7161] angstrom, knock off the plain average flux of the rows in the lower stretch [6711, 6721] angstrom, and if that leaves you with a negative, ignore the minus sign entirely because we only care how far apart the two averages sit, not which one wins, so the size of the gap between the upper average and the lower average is 0.61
